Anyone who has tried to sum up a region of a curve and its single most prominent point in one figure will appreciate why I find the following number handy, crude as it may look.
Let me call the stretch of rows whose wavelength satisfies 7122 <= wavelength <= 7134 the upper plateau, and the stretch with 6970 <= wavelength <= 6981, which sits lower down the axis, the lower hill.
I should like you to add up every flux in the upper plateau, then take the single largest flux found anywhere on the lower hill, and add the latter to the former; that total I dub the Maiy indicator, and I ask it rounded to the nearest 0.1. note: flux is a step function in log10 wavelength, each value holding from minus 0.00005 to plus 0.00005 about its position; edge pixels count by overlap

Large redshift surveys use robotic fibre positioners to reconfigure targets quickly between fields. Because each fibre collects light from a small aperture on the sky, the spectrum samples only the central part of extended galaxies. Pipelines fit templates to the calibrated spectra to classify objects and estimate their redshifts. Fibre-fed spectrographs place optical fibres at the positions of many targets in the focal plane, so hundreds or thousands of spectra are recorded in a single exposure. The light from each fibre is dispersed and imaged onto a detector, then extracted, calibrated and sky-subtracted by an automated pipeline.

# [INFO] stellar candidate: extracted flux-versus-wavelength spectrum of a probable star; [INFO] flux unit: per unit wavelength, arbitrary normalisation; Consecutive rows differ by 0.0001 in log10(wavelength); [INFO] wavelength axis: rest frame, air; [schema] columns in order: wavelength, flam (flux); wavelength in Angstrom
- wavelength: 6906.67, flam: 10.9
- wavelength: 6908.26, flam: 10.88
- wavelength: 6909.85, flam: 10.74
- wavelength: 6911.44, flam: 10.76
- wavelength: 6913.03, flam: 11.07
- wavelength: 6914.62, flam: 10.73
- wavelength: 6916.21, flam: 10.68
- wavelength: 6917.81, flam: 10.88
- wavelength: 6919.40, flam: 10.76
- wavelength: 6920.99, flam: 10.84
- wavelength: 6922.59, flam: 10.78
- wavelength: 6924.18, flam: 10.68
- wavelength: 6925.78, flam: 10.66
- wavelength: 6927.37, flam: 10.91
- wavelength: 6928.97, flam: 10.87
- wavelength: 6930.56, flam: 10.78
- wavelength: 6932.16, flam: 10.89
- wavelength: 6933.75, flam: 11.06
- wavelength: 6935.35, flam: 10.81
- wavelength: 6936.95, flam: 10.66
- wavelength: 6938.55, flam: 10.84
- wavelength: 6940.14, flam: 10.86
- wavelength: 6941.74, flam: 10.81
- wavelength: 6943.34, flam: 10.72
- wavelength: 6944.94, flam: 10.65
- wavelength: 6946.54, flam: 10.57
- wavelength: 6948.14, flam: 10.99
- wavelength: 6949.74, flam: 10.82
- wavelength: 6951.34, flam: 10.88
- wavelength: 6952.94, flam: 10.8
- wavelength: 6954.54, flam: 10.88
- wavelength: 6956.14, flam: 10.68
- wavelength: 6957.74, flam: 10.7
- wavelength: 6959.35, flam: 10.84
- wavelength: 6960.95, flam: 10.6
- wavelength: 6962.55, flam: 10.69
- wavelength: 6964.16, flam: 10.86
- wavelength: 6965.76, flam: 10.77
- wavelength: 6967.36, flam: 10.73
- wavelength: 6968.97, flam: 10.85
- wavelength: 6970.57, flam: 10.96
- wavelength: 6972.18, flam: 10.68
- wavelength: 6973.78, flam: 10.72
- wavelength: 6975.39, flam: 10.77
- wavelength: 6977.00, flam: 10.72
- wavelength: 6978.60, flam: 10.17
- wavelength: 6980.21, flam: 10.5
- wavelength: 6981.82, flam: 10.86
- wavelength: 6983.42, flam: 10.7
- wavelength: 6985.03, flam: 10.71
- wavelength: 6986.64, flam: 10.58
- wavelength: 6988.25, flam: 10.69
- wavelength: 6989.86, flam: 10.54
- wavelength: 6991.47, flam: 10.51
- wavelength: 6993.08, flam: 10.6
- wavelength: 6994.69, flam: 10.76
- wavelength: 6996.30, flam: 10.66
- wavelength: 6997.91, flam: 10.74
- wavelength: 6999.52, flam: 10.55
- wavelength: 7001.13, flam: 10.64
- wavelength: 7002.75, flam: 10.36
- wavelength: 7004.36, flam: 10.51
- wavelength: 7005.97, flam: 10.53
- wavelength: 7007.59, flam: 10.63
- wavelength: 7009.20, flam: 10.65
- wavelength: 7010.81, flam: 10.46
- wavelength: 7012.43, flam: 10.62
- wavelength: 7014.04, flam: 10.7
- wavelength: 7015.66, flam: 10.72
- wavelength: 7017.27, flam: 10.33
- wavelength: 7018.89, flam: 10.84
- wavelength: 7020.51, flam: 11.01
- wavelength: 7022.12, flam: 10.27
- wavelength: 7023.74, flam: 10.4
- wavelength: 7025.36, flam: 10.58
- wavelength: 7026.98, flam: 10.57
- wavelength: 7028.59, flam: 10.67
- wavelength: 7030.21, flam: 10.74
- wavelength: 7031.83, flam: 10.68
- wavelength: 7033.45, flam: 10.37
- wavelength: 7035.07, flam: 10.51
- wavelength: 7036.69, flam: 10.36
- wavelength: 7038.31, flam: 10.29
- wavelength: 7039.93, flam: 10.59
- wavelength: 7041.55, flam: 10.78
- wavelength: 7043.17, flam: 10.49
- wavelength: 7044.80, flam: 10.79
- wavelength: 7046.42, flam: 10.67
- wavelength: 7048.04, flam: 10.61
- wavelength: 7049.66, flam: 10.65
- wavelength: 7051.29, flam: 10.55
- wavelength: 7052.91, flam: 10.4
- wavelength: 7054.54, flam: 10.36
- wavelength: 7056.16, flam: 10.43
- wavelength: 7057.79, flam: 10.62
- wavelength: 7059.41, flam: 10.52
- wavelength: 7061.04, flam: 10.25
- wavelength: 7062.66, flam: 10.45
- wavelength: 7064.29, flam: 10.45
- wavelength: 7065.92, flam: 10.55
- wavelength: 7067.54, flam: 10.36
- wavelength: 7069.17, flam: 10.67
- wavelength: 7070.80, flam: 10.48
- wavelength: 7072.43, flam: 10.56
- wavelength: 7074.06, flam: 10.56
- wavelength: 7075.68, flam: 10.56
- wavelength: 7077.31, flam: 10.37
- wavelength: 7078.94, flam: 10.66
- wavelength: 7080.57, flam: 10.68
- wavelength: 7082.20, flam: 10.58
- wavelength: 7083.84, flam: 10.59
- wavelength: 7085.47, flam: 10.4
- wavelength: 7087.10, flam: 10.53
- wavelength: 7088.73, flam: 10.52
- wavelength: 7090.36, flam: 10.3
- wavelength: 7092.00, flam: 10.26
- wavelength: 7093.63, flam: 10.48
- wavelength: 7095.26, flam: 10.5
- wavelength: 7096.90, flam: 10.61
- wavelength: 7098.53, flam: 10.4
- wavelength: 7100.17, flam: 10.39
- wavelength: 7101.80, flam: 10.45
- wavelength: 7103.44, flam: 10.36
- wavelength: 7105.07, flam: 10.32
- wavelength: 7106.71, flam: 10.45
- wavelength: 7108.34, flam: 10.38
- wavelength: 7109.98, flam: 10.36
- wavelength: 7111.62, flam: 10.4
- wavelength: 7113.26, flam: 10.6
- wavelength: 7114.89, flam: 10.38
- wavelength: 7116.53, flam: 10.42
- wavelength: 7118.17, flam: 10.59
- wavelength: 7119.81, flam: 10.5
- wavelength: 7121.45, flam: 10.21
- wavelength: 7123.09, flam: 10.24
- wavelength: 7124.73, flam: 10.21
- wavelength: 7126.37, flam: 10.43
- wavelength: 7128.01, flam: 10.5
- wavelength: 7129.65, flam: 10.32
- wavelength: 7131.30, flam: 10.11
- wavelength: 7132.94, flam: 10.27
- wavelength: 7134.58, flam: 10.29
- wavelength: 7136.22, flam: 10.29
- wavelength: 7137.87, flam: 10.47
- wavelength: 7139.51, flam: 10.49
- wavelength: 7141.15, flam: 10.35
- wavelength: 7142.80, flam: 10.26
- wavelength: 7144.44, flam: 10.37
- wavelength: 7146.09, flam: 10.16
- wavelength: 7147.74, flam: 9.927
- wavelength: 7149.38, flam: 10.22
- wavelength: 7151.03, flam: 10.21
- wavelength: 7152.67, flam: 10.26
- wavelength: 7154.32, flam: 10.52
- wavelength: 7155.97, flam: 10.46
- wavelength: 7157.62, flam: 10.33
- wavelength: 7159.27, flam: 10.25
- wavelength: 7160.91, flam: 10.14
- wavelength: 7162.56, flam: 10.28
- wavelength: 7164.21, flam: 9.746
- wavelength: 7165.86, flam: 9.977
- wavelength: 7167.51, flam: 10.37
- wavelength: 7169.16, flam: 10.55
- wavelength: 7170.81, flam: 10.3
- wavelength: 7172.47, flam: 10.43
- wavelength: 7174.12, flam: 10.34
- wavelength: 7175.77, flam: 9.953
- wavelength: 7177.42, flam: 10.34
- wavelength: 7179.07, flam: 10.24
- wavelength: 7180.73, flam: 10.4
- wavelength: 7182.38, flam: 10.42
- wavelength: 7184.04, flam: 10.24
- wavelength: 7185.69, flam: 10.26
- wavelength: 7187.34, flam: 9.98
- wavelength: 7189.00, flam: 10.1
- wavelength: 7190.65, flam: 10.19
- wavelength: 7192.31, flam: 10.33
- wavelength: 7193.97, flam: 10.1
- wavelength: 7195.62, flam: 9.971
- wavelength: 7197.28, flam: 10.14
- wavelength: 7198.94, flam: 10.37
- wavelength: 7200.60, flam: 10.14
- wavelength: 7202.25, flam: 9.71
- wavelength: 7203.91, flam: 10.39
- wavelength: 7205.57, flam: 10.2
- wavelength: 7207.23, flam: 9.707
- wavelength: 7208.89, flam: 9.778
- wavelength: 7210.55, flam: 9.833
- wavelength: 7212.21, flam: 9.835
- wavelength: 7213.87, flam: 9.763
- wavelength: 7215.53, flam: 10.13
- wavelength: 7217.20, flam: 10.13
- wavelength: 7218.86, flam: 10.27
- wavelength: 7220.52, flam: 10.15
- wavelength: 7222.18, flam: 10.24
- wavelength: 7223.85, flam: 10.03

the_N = 83.0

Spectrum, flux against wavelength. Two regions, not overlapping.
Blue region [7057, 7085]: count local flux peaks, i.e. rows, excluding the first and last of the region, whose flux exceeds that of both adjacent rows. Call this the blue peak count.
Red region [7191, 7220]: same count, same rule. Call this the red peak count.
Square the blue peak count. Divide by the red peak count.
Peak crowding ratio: 3.0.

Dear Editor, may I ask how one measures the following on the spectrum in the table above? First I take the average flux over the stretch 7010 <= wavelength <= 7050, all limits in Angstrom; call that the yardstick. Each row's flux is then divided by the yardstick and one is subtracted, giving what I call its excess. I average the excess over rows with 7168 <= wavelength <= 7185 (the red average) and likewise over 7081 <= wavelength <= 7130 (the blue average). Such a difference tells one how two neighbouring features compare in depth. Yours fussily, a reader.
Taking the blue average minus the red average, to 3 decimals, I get 0.010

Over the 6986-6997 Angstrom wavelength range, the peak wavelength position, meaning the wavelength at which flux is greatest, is 6994.69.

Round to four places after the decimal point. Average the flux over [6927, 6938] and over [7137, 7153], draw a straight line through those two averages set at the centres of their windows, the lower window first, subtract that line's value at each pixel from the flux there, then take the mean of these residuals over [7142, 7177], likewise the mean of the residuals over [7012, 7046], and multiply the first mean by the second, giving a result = 0.0000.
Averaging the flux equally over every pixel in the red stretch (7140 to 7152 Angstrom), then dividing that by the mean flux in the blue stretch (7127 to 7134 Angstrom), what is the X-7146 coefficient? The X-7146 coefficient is 0.99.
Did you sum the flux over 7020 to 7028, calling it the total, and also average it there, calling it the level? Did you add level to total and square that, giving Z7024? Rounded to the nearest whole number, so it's 4019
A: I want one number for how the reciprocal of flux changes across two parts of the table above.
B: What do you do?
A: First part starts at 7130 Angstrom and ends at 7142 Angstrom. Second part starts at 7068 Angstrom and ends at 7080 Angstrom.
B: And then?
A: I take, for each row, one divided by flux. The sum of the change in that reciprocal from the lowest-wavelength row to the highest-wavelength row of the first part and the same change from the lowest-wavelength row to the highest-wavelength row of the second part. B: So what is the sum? -0.0022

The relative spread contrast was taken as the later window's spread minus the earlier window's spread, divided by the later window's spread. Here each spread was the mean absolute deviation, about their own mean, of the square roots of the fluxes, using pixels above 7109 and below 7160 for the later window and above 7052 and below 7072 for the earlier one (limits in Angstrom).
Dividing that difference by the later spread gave 0.25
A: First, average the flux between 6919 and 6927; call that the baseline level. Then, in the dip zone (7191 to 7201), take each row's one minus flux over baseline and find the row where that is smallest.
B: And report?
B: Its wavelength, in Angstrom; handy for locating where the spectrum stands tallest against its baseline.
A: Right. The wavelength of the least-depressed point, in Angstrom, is 7198.94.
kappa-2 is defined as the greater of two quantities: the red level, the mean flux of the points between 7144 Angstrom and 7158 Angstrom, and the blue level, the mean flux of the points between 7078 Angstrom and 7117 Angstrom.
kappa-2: 10.46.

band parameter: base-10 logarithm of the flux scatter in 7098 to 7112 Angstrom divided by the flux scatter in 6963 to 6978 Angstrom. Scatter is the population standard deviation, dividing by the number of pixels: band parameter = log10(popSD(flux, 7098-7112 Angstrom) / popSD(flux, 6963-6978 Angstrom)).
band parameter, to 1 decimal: -0.3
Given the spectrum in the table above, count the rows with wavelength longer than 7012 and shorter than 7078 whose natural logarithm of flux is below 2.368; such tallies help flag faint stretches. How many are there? 33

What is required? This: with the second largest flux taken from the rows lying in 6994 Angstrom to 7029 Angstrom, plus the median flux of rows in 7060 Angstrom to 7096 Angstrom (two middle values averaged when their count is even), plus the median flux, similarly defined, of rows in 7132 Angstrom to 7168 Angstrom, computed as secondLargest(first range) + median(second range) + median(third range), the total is 31.6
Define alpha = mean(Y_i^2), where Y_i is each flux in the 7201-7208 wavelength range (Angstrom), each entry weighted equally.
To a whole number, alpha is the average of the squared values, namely 100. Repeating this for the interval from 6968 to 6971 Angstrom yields 119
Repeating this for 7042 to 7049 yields 113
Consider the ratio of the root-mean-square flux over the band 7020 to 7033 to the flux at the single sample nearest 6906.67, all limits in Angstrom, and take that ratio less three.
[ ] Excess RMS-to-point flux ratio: -2.03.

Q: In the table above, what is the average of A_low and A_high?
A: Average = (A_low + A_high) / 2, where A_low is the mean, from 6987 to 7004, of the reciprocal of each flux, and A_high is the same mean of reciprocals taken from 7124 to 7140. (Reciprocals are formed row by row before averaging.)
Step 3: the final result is 0.0955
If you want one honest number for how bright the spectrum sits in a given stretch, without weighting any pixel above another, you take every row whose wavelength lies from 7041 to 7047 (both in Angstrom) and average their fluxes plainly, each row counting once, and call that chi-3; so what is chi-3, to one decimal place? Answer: 10.7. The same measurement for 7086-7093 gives 10.4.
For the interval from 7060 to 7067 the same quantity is 10.4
